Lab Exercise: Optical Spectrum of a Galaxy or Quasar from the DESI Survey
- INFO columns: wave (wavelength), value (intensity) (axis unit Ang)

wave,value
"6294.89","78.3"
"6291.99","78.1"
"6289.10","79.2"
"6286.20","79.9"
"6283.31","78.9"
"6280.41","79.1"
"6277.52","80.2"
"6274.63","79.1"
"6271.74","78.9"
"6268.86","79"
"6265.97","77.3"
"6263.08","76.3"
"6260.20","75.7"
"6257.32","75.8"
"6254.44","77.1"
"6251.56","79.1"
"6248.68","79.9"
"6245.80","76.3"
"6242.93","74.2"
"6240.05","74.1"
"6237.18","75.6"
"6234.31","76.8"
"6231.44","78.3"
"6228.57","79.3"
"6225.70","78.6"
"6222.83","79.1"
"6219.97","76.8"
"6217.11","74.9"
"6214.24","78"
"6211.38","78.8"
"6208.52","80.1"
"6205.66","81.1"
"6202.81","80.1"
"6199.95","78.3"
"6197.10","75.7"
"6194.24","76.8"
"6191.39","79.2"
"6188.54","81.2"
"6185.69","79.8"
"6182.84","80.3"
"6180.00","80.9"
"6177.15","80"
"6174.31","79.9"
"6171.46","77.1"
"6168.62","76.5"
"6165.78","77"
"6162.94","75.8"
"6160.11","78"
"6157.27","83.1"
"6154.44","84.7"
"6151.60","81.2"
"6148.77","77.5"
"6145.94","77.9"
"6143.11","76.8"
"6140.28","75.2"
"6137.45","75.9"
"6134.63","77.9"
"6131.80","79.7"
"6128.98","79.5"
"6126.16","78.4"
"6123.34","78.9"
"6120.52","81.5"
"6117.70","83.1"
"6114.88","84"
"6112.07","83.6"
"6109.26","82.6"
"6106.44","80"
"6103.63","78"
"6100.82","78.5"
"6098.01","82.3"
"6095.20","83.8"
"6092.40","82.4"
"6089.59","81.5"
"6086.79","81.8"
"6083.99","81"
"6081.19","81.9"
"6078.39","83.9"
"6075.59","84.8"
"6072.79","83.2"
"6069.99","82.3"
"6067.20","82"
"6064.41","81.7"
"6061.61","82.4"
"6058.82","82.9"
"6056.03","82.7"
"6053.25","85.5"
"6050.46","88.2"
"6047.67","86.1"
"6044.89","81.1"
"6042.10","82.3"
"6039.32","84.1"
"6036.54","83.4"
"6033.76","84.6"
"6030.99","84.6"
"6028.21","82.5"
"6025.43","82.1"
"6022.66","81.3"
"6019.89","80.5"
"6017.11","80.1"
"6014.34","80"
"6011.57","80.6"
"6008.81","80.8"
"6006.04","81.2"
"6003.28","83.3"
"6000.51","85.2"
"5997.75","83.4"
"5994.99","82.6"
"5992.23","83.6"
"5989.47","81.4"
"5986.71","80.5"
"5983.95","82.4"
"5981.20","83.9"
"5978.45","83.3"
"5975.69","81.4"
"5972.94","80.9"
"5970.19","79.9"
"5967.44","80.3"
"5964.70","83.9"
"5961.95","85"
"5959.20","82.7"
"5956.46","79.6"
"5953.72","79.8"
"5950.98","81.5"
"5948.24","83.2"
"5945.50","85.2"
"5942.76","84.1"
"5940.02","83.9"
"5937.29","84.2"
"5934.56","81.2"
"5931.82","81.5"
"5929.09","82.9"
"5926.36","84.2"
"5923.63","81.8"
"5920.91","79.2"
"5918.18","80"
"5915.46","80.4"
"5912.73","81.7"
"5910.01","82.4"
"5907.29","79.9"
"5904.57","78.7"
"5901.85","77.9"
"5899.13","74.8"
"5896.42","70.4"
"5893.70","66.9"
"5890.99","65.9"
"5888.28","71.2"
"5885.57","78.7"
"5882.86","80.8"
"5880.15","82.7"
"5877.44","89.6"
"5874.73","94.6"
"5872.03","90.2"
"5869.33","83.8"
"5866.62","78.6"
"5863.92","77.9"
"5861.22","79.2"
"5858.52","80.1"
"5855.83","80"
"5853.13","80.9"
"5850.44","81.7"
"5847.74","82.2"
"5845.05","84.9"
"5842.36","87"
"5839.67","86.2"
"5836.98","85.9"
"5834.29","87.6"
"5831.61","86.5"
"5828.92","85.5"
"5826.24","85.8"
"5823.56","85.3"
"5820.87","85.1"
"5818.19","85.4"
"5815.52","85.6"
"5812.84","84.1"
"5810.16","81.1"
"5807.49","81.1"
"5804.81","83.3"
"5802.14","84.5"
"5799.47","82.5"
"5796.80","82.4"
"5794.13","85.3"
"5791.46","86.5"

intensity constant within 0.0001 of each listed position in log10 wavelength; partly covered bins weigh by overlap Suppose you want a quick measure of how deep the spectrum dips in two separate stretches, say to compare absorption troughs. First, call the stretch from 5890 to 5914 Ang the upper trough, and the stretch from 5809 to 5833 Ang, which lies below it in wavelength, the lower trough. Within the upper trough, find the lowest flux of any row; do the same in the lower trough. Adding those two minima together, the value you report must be 147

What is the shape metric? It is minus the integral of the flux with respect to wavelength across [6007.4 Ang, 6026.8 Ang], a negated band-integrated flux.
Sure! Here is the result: -1567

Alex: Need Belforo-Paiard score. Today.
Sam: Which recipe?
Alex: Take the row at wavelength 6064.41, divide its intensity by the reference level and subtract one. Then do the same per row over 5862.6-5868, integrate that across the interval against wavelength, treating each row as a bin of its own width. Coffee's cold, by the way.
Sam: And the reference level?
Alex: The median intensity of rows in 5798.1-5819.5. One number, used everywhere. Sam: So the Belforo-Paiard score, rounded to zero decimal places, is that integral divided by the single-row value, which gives 15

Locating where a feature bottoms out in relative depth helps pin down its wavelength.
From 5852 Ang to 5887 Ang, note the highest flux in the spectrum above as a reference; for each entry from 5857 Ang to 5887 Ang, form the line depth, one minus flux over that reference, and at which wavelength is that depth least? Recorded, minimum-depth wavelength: 5874.73 Ang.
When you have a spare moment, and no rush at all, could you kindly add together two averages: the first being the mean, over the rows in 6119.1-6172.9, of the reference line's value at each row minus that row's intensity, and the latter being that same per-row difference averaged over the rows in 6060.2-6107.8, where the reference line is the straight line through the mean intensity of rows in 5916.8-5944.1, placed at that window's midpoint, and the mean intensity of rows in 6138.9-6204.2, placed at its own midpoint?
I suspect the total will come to -1.1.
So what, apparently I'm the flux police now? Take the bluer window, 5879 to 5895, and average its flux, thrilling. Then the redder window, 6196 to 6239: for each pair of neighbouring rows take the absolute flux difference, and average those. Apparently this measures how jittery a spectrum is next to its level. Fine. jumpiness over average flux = 0.020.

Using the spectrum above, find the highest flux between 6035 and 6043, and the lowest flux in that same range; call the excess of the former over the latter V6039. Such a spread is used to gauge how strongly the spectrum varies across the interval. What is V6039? 1.8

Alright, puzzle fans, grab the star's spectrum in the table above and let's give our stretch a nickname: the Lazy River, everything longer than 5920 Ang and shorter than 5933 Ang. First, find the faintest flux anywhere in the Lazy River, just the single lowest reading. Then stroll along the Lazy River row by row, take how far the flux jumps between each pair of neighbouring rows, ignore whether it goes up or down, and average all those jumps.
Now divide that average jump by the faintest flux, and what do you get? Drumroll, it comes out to 0.0243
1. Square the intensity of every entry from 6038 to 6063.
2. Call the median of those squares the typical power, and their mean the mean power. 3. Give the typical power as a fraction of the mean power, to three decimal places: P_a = 0.975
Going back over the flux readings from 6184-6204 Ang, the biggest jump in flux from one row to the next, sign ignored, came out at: 2.6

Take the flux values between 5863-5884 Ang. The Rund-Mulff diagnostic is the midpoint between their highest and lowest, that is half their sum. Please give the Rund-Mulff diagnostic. 86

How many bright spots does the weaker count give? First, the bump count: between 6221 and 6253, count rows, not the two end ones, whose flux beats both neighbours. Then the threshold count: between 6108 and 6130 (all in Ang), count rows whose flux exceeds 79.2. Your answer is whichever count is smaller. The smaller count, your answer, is 2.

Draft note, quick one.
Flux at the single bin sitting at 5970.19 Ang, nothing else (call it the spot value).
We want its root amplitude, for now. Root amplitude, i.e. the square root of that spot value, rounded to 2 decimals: 8.94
